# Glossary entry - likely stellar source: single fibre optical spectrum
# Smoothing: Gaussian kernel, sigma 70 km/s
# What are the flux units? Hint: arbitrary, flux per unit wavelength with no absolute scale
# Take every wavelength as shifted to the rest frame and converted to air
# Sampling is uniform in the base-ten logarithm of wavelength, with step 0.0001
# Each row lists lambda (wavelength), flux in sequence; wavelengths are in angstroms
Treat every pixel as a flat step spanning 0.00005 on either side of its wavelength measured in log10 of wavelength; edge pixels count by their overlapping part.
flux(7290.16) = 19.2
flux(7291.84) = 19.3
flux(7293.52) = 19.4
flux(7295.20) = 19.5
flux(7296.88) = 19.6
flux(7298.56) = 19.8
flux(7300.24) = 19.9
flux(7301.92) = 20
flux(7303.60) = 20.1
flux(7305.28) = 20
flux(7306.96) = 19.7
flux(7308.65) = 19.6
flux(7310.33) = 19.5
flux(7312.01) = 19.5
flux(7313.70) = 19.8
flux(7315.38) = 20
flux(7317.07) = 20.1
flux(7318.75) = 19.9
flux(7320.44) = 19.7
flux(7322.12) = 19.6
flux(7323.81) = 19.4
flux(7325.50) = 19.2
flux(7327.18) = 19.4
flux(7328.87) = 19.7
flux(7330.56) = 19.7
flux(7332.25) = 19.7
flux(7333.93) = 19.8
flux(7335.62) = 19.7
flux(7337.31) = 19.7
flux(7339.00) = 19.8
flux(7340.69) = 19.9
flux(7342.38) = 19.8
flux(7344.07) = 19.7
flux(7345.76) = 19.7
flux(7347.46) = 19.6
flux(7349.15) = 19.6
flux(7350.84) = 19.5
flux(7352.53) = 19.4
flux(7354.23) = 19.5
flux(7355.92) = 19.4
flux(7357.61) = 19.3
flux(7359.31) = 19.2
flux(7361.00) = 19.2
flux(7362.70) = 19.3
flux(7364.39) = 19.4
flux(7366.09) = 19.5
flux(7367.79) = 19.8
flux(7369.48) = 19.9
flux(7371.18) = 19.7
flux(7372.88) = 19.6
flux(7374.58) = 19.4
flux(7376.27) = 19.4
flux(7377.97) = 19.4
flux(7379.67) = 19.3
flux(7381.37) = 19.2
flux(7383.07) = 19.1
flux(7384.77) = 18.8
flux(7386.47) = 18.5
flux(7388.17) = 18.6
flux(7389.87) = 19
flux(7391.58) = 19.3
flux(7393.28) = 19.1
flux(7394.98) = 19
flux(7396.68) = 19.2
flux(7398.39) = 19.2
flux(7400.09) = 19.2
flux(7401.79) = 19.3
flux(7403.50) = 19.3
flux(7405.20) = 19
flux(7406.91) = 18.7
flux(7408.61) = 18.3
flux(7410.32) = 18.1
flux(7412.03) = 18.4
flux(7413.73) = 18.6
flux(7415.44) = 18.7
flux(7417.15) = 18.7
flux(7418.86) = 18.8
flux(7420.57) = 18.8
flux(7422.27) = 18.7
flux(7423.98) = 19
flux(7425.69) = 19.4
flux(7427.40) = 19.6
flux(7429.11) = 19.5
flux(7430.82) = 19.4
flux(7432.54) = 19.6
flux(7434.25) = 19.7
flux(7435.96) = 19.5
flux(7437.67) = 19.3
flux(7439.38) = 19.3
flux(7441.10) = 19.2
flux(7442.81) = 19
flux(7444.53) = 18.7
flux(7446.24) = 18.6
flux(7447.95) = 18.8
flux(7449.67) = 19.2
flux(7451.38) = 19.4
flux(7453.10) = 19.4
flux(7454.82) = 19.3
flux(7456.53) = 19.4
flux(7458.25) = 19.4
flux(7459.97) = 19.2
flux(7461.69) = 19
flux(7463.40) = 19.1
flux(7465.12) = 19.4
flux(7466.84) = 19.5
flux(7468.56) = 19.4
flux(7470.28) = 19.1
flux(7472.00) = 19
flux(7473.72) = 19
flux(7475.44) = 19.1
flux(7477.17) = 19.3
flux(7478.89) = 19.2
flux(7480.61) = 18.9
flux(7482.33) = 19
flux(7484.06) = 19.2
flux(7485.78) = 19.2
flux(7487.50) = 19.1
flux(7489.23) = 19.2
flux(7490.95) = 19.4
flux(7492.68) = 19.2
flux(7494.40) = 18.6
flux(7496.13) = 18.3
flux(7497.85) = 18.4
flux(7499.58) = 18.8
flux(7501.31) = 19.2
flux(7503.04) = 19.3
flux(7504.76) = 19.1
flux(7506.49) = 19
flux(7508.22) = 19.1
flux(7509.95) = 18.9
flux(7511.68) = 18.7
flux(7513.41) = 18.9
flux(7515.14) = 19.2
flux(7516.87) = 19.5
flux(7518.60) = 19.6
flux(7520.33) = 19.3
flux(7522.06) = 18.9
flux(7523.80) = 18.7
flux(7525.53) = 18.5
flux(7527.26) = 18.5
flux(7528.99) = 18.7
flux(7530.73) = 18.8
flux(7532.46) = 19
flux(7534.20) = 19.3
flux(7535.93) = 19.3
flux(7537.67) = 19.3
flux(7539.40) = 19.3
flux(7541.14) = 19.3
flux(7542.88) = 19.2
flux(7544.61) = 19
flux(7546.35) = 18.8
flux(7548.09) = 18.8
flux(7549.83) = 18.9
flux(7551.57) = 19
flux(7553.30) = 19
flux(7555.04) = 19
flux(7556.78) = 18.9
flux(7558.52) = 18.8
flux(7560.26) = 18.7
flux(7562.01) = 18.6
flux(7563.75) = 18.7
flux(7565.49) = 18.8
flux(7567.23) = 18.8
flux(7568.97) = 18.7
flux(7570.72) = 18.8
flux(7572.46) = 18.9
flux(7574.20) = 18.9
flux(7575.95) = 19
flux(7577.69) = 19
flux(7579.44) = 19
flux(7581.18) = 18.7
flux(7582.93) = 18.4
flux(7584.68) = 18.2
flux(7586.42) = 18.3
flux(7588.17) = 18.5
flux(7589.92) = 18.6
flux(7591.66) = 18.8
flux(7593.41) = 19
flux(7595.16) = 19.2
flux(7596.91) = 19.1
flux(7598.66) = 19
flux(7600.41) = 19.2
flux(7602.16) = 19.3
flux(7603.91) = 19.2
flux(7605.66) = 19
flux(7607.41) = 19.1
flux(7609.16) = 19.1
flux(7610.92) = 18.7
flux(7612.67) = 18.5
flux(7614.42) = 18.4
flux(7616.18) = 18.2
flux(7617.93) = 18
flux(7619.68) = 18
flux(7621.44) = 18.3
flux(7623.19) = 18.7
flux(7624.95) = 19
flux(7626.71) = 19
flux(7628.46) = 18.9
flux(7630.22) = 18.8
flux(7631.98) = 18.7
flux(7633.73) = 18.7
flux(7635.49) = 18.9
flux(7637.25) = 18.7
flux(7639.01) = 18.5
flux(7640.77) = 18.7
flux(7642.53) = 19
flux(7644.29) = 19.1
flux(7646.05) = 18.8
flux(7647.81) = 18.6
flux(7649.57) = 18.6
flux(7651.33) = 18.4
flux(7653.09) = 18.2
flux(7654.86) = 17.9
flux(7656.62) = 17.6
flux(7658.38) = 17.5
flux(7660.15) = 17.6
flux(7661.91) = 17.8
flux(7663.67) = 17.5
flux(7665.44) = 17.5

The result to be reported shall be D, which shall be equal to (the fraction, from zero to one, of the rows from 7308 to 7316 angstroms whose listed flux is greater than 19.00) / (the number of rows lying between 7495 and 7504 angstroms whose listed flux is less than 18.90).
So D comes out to 0.33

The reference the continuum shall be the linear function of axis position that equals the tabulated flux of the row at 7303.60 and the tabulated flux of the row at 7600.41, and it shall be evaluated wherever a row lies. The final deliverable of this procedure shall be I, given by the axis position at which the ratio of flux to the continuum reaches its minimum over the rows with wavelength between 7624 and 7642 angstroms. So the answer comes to 7639.01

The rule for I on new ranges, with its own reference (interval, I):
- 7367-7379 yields 7374.58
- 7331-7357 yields 7352.53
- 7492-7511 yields 7496.13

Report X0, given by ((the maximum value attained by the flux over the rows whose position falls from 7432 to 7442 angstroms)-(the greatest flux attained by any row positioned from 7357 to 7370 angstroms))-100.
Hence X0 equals -100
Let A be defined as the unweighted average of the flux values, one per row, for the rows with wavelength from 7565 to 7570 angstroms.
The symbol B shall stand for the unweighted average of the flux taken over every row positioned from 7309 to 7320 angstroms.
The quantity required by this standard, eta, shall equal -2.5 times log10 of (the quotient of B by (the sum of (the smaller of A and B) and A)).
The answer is 0.694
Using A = 18.8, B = 19.8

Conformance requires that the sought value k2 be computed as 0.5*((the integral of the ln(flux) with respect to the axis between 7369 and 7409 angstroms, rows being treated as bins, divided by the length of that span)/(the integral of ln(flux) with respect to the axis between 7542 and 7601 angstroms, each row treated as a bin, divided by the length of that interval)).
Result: 0.5029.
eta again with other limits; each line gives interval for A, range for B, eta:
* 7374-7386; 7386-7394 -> 0.762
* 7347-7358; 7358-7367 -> 0.757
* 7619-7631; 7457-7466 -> 0.721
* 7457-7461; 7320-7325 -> 0.738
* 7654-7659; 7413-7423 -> 0.690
